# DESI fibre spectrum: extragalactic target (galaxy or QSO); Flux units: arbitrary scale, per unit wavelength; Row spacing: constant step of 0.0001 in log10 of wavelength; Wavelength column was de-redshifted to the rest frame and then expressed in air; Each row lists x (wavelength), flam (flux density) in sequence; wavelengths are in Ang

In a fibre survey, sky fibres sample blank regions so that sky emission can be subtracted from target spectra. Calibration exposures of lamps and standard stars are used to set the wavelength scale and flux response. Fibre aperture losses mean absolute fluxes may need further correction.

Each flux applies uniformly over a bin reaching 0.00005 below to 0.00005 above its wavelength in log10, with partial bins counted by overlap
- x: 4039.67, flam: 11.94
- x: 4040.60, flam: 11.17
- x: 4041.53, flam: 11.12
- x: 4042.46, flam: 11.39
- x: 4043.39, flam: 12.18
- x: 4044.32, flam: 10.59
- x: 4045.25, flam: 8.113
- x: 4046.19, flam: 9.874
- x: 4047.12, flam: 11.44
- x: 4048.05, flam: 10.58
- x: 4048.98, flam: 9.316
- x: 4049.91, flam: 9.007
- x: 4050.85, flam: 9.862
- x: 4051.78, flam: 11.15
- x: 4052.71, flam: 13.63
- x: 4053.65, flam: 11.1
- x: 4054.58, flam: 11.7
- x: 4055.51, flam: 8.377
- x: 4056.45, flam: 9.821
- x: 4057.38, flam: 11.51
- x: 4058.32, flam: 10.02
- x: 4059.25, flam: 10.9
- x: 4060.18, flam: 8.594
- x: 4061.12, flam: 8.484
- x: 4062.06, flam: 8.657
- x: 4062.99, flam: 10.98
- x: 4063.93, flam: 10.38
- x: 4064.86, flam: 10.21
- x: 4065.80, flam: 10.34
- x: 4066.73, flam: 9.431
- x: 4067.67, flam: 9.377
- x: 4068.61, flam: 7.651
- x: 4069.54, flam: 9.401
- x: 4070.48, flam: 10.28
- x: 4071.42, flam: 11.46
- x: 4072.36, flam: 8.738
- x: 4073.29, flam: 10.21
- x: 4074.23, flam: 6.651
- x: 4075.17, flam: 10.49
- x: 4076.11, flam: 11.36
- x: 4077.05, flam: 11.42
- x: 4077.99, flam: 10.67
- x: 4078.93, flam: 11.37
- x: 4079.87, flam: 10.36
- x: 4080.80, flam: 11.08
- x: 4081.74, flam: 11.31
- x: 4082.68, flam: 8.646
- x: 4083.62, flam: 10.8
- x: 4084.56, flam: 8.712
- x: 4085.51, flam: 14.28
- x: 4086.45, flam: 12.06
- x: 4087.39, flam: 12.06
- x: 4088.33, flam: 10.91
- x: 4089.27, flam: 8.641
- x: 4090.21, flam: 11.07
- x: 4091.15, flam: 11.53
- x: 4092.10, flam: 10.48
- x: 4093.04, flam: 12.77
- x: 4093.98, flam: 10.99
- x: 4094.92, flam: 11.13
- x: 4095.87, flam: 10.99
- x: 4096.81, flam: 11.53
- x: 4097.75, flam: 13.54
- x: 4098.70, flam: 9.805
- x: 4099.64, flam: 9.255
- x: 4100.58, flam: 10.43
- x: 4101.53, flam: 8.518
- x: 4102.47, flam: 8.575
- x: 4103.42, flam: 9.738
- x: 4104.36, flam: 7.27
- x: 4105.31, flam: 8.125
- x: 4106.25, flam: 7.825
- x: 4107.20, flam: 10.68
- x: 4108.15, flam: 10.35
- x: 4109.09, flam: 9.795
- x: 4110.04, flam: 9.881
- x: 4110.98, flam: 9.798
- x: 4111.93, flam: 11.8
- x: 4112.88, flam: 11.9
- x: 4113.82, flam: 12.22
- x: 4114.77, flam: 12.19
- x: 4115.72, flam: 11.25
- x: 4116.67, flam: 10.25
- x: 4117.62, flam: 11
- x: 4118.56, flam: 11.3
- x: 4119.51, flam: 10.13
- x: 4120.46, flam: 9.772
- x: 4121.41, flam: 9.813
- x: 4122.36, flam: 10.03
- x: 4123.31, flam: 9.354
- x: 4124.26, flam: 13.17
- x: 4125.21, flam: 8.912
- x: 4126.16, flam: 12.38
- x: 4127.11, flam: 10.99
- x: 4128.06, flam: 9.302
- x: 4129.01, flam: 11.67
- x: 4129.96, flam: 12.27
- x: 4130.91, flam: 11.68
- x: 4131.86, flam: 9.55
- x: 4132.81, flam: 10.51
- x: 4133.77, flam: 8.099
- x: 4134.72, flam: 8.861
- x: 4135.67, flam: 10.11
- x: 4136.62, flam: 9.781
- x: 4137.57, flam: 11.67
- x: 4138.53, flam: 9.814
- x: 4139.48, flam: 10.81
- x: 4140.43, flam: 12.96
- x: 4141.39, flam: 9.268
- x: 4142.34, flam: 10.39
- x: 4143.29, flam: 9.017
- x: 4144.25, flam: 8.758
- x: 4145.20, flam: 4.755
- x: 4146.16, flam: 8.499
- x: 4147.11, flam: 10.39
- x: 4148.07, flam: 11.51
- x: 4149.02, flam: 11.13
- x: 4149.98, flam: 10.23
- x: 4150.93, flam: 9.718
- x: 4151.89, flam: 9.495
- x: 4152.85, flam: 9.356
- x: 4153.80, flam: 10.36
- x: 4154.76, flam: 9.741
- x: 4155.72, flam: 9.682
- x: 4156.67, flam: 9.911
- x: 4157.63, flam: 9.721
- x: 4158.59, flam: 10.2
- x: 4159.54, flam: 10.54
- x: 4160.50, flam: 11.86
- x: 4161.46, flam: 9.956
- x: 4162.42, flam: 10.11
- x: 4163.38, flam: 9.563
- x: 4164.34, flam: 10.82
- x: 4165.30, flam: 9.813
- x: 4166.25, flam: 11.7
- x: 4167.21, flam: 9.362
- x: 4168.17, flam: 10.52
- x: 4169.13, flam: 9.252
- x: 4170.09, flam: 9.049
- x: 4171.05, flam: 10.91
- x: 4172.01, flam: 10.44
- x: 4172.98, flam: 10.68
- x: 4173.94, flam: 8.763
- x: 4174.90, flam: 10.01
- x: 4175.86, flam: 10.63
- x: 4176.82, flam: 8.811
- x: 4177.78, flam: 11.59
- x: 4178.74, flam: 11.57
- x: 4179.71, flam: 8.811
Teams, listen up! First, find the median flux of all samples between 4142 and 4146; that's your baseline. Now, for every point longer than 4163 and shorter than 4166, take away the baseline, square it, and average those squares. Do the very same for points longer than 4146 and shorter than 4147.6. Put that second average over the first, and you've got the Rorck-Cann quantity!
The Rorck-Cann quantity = 0.7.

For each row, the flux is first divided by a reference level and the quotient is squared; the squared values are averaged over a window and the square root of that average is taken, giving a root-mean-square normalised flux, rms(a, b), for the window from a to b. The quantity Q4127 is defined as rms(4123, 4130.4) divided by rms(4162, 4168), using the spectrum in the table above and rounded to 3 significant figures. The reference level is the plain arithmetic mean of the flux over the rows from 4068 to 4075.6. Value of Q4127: 1.08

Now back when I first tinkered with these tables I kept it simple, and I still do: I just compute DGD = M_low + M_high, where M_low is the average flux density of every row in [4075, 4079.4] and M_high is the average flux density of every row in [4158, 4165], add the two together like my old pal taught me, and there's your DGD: 21.5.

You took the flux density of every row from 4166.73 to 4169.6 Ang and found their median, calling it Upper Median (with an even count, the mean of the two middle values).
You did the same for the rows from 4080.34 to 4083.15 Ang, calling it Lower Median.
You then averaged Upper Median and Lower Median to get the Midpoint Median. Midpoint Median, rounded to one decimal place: 10.2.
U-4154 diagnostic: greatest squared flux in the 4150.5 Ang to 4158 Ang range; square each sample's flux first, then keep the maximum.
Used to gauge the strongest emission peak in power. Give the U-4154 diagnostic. 107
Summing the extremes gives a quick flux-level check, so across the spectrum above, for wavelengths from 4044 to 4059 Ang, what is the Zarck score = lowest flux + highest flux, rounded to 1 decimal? 21.7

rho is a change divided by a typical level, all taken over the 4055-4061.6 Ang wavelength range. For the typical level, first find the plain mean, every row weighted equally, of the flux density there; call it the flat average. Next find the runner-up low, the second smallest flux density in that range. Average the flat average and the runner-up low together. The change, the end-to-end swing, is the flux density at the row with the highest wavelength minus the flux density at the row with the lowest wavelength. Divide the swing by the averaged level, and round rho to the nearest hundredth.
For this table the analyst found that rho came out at 0.01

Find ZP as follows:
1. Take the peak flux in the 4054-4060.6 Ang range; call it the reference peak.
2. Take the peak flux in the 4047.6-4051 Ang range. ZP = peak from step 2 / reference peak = 0.90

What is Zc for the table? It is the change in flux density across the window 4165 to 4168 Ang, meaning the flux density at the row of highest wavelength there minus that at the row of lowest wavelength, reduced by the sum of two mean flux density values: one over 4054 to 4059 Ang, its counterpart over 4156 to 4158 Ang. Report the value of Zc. -20.6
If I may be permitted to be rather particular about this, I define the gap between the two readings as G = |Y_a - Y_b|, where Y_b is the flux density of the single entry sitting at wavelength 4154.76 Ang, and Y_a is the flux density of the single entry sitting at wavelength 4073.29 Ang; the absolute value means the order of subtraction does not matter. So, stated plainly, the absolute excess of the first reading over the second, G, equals 0.47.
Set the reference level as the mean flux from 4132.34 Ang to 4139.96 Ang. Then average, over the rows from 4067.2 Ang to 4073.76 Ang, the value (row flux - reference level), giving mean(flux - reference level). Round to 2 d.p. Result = -0.37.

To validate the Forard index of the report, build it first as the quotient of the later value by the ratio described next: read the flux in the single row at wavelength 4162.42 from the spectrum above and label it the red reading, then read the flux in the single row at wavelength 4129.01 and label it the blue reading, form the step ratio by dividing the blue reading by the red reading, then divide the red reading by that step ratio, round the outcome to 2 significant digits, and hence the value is 8.8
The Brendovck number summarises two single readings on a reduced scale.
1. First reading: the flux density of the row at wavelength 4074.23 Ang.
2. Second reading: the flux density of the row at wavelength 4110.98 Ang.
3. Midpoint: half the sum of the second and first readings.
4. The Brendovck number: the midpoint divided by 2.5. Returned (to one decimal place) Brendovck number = 3.3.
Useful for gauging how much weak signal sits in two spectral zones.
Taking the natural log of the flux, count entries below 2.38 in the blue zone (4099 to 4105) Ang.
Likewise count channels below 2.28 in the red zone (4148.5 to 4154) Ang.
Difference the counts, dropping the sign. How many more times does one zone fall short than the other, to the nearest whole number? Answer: 3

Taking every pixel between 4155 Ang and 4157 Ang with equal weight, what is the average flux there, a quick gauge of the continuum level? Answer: 9.8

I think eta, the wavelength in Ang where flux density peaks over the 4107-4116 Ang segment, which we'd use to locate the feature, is 4113.82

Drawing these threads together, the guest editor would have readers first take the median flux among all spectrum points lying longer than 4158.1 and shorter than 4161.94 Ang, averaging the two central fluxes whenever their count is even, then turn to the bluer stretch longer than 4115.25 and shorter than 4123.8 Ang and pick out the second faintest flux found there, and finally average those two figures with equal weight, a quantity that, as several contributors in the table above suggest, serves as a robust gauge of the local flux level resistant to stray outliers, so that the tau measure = 10.1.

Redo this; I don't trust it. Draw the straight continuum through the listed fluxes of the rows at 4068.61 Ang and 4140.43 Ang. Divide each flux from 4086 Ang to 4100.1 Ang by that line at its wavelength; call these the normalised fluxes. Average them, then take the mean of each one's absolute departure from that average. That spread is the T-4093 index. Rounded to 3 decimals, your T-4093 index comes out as 0.108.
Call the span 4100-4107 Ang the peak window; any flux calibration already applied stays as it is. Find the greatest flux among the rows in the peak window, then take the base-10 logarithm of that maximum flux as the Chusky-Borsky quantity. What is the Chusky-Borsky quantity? 1.02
